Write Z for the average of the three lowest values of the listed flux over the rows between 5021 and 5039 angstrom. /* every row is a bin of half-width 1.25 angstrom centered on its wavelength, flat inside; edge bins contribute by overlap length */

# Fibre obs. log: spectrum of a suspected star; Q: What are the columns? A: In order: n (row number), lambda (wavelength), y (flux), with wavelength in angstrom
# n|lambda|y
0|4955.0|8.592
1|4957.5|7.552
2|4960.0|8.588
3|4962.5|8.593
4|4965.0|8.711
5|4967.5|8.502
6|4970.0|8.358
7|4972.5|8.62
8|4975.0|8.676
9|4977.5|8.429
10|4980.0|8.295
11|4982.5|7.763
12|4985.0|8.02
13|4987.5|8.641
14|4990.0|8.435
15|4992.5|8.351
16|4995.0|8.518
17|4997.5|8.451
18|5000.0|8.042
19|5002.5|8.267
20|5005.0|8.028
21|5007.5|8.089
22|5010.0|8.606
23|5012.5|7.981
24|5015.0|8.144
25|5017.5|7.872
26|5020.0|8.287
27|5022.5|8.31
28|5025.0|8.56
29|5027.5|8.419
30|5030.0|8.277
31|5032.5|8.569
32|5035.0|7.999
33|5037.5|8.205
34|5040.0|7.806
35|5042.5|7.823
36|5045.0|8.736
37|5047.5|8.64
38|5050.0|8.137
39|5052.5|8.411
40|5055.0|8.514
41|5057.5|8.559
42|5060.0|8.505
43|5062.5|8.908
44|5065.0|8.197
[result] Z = 8.16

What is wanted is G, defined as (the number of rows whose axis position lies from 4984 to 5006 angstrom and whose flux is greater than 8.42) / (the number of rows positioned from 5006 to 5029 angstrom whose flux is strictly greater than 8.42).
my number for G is 2.0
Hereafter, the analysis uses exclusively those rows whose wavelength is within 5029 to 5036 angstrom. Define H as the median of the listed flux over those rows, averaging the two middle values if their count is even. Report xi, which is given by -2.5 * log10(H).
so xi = -2.29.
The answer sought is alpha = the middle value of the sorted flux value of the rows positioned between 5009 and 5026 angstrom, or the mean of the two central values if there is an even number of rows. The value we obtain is 8.29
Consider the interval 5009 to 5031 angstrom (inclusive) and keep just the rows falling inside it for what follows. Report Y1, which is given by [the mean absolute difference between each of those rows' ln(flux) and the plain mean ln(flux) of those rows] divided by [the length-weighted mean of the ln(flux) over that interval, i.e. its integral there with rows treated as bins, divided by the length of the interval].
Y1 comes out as 0.011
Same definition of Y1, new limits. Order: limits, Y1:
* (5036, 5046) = 0.019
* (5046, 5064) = 0.008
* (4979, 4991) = 0.016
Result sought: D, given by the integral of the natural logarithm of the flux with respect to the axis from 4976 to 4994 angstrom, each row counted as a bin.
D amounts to 38.1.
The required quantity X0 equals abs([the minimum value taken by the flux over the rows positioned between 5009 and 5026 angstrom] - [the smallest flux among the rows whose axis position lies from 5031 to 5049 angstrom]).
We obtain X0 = 0.07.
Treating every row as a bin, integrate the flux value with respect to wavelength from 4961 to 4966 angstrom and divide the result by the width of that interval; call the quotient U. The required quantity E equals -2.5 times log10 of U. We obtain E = -2.34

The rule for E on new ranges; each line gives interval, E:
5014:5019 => -2.26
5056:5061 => -2.33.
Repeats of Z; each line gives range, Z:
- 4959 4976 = 8.48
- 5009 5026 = 8.00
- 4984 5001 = 8.14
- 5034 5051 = 7.88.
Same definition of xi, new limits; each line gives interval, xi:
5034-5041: -2.26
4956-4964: -2.33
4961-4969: -2.34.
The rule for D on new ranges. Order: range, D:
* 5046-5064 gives 38.6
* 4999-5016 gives 35.7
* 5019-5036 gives 36.1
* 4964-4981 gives 36.4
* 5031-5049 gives 38.0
